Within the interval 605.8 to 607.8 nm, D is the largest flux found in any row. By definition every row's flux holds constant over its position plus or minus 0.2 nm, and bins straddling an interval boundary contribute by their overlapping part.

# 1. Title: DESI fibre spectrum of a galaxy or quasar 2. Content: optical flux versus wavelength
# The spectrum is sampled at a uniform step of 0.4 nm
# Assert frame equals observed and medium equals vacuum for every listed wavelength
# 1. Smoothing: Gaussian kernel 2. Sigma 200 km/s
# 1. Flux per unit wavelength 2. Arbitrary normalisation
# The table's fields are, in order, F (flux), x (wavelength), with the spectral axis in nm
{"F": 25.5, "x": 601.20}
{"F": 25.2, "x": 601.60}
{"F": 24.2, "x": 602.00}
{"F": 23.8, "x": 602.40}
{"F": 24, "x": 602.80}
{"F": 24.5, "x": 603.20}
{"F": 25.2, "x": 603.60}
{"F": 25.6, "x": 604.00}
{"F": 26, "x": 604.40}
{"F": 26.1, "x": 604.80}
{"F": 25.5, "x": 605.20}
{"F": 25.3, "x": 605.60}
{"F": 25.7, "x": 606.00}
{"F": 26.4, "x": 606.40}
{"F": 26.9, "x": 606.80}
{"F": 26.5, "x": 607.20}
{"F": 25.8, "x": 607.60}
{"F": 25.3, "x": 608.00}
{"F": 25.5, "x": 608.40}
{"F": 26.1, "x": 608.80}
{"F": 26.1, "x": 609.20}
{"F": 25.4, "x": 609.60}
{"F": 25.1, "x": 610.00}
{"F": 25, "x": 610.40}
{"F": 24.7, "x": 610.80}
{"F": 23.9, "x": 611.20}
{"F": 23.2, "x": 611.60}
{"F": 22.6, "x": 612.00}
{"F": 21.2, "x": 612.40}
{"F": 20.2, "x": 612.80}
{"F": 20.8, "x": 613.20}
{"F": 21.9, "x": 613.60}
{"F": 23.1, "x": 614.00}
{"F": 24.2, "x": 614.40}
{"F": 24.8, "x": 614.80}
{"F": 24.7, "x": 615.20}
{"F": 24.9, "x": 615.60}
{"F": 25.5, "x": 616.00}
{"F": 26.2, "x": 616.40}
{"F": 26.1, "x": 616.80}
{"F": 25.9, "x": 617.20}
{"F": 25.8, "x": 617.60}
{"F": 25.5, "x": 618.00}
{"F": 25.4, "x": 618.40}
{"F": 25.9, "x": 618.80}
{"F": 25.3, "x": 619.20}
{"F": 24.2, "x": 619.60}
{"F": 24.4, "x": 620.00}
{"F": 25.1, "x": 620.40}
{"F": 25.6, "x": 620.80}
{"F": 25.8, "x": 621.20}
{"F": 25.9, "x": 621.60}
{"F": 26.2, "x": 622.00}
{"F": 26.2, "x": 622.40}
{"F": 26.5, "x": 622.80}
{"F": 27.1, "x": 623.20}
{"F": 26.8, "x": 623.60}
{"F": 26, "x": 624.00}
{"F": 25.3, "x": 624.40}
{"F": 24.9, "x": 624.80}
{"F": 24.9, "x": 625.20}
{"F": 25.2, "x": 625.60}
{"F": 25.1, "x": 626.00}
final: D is 26.9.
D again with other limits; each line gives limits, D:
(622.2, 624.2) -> 27.1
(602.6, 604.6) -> 26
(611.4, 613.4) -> 23.2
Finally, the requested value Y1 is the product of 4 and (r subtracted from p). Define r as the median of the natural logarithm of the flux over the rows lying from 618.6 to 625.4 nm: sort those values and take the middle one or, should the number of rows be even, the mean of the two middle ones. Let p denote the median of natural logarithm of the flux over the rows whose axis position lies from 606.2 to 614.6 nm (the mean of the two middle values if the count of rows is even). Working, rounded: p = 3.22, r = 3.250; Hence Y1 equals -0.13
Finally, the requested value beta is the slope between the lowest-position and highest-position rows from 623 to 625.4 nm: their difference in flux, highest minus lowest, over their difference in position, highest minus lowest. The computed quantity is -1.10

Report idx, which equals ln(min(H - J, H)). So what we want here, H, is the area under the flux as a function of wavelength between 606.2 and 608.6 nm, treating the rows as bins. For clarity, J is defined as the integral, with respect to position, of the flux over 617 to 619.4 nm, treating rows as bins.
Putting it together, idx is 0.0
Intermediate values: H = 62.6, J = 62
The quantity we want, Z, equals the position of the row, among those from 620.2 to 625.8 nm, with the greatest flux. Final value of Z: 623.20 nm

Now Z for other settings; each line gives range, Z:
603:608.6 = 606.80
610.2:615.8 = 610.40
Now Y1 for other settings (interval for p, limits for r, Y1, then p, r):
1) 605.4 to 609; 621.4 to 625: -0.06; 3.25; 3.266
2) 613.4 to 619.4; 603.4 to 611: -0.03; 3.23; 3.243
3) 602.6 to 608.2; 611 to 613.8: 0.63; 3.24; 3.086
